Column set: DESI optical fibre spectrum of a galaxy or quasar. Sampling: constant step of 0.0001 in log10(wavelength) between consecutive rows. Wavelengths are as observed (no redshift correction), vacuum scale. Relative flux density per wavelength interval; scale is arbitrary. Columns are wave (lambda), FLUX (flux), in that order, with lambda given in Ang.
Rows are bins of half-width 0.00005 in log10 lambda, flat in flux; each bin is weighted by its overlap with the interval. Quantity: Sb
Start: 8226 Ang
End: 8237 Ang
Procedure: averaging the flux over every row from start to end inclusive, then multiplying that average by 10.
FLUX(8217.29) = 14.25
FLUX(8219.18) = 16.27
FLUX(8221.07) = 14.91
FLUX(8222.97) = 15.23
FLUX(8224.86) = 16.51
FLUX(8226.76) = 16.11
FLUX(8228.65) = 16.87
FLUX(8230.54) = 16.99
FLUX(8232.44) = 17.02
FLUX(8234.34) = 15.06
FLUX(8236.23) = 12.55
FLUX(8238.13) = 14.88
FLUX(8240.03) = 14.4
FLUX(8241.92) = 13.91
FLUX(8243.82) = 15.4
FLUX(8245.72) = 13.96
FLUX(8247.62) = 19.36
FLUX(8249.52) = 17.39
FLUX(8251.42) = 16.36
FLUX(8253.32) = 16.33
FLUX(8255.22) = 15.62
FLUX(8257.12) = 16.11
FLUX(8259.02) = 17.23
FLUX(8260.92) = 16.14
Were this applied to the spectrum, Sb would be 158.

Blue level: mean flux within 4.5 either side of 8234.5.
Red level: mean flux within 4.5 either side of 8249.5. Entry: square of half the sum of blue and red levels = 256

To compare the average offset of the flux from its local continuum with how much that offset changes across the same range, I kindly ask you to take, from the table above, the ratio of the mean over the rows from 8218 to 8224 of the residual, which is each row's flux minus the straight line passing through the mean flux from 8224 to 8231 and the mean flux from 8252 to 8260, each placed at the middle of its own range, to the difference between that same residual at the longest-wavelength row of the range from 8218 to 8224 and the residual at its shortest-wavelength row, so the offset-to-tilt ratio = 1.2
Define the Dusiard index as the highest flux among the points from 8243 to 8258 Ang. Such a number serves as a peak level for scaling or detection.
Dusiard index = 19.36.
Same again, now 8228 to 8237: 17.02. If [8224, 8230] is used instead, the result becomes 16.87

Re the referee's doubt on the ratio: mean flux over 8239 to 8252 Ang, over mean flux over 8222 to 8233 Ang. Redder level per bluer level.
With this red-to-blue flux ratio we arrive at 0.96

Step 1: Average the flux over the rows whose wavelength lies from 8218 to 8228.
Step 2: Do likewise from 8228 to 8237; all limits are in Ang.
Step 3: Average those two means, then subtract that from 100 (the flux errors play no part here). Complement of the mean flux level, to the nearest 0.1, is 84.2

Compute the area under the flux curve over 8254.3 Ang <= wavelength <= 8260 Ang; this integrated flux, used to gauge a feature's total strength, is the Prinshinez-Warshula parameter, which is 93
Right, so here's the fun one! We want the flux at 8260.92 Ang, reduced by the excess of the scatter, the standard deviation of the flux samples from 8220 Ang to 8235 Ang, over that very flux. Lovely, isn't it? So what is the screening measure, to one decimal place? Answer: 31.4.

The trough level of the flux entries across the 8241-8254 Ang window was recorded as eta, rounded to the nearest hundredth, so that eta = 13.91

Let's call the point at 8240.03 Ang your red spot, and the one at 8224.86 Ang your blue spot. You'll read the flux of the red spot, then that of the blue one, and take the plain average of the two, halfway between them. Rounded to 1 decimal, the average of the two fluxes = 15.5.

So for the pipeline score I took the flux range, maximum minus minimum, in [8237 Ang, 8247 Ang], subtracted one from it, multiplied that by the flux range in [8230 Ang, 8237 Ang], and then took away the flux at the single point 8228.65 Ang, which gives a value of -15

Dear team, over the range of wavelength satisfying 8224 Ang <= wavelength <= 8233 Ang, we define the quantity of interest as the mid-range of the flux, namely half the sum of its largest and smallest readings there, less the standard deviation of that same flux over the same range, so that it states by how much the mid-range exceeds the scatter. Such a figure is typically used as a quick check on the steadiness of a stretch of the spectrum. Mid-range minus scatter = 16.2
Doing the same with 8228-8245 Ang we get 13.3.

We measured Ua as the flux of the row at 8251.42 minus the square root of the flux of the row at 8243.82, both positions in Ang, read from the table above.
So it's 12.4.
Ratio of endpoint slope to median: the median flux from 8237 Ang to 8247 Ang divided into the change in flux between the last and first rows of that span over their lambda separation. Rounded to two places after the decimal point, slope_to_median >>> -0.01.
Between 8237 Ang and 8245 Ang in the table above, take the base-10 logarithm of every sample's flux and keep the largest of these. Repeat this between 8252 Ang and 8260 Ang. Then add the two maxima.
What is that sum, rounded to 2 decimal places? 2.42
